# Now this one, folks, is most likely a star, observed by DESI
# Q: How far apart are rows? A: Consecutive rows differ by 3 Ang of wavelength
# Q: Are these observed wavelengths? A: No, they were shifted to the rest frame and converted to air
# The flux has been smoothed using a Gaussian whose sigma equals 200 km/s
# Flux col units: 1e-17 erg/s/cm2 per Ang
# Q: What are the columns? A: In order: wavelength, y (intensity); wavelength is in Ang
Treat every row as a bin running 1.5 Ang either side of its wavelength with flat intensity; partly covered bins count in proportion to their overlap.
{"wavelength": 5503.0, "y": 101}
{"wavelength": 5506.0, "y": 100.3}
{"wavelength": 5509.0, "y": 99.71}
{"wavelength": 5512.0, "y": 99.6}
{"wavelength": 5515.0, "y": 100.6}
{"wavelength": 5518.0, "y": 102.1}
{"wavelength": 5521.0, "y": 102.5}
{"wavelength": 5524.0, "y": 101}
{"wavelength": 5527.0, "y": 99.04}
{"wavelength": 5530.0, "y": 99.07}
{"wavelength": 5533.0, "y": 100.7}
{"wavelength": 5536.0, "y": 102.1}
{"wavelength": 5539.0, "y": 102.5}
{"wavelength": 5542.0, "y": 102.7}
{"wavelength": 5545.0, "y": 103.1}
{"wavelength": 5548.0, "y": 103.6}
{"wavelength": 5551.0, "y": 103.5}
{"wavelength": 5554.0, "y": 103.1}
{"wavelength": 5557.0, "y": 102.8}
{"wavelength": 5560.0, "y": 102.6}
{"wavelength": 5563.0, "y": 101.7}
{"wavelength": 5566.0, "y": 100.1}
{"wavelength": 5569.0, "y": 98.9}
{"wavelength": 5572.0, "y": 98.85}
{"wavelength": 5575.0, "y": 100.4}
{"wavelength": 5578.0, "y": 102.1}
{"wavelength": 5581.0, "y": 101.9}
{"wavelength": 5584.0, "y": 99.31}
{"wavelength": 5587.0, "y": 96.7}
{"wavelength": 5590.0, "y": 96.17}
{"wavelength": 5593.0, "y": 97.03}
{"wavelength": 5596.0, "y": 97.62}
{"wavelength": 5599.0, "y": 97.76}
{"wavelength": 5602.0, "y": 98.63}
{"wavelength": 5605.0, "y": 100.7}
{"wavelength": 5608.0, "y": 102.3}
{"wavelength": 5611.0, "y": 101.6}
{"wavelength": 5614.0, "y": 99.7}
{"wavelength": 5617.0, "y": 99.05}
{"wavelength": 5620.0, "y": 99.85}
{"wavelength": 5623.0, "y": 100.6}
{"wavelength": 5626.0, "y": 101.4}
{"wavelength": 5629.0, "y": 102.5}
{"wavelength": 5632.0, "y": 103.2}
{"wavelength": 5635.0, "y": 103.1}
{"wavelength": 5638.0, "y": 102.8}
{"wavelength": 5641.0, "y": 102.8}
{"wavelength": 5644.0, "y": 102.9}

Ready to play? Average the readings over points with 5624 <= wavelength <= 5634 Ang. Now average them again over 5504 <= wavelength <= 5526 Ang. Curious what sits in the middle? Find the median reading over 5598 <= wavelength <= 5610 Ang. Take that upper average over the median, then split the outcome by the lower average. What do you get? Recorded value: 0.0102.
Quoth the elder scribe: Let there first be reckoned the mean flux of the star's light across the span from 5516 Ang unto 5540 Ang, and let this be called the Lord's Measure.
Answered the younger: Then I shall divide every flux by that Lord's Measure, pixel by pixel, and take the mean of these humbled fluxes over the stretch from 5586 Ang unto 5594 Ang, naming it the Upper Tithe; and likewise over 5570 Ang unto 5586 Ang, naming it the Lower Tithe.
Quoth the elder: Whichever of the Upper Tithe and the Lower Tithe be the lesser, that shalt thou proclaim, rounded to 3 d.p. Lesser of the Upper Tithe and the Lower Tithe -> 0.956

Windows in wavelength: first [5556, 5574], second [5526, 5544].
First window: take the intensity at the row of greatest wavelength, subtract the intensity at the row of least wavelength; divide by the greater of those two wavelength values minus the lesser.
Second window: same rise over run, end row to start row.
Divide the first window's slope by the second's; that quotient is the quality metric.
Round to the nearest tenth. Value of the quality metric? -1.1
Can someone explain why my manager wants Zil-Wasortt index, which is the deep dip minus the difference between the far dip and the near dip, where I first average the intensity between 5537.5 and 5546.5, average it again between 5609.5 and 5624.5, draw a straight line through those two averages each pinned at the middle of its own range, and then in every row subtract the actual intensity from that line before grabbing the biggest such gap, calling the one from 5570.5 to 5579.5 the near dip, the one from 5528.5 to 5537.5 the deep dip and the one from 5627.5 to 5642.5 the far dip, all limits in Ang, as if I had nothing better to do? 9.7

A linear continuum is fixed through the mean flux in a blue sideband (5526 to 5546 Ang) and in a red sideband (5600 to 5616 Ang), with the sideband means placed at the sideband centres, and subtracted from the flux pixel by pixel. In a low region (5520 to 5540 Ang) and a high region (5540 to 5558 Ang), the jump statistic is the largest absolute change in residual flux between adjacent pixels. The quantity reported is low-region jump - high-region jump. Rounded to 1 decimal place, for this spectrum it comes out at 1.4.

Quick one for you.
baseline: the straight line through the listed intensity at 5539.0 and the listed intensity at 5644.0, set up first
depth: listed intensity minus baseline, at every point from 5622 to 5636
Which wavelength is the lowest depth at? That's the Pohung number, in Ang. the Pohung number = 5623.0 Ang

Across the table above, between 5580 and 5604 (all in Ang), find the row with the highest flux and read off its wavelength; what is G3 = 5581.0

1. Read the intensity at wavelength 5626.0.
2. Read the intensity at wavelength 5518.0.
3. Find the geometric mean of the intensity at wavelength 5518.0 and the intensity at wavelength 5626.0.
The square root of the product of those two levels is 102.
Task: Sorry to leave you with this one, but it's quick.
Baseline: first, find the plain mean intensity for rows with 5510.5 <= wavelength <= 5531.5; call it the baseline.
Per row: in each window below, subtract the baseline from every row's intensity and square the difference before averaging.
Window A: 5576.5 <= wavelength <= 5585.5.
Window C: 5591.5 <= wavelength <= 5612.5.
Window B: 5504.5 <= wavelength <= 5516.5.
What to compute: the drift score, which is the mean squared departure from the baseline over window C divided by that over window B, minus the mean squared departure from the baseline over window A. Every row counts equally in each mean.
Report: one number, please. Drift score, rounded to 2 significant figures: 10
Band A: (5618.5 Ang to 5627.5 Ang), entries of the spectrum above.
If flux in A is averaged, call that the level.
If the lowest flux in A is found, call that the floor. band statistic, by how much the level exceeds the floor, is 0.77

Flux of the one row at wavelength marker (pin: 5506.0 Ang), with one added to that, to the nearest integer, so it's 101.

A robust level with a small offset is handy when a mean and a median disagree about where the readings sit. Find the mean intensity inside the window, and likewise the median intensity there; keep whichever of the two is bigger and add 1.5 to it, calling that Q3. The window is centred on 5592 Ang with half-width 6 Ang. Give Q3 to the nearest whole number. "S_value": 98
